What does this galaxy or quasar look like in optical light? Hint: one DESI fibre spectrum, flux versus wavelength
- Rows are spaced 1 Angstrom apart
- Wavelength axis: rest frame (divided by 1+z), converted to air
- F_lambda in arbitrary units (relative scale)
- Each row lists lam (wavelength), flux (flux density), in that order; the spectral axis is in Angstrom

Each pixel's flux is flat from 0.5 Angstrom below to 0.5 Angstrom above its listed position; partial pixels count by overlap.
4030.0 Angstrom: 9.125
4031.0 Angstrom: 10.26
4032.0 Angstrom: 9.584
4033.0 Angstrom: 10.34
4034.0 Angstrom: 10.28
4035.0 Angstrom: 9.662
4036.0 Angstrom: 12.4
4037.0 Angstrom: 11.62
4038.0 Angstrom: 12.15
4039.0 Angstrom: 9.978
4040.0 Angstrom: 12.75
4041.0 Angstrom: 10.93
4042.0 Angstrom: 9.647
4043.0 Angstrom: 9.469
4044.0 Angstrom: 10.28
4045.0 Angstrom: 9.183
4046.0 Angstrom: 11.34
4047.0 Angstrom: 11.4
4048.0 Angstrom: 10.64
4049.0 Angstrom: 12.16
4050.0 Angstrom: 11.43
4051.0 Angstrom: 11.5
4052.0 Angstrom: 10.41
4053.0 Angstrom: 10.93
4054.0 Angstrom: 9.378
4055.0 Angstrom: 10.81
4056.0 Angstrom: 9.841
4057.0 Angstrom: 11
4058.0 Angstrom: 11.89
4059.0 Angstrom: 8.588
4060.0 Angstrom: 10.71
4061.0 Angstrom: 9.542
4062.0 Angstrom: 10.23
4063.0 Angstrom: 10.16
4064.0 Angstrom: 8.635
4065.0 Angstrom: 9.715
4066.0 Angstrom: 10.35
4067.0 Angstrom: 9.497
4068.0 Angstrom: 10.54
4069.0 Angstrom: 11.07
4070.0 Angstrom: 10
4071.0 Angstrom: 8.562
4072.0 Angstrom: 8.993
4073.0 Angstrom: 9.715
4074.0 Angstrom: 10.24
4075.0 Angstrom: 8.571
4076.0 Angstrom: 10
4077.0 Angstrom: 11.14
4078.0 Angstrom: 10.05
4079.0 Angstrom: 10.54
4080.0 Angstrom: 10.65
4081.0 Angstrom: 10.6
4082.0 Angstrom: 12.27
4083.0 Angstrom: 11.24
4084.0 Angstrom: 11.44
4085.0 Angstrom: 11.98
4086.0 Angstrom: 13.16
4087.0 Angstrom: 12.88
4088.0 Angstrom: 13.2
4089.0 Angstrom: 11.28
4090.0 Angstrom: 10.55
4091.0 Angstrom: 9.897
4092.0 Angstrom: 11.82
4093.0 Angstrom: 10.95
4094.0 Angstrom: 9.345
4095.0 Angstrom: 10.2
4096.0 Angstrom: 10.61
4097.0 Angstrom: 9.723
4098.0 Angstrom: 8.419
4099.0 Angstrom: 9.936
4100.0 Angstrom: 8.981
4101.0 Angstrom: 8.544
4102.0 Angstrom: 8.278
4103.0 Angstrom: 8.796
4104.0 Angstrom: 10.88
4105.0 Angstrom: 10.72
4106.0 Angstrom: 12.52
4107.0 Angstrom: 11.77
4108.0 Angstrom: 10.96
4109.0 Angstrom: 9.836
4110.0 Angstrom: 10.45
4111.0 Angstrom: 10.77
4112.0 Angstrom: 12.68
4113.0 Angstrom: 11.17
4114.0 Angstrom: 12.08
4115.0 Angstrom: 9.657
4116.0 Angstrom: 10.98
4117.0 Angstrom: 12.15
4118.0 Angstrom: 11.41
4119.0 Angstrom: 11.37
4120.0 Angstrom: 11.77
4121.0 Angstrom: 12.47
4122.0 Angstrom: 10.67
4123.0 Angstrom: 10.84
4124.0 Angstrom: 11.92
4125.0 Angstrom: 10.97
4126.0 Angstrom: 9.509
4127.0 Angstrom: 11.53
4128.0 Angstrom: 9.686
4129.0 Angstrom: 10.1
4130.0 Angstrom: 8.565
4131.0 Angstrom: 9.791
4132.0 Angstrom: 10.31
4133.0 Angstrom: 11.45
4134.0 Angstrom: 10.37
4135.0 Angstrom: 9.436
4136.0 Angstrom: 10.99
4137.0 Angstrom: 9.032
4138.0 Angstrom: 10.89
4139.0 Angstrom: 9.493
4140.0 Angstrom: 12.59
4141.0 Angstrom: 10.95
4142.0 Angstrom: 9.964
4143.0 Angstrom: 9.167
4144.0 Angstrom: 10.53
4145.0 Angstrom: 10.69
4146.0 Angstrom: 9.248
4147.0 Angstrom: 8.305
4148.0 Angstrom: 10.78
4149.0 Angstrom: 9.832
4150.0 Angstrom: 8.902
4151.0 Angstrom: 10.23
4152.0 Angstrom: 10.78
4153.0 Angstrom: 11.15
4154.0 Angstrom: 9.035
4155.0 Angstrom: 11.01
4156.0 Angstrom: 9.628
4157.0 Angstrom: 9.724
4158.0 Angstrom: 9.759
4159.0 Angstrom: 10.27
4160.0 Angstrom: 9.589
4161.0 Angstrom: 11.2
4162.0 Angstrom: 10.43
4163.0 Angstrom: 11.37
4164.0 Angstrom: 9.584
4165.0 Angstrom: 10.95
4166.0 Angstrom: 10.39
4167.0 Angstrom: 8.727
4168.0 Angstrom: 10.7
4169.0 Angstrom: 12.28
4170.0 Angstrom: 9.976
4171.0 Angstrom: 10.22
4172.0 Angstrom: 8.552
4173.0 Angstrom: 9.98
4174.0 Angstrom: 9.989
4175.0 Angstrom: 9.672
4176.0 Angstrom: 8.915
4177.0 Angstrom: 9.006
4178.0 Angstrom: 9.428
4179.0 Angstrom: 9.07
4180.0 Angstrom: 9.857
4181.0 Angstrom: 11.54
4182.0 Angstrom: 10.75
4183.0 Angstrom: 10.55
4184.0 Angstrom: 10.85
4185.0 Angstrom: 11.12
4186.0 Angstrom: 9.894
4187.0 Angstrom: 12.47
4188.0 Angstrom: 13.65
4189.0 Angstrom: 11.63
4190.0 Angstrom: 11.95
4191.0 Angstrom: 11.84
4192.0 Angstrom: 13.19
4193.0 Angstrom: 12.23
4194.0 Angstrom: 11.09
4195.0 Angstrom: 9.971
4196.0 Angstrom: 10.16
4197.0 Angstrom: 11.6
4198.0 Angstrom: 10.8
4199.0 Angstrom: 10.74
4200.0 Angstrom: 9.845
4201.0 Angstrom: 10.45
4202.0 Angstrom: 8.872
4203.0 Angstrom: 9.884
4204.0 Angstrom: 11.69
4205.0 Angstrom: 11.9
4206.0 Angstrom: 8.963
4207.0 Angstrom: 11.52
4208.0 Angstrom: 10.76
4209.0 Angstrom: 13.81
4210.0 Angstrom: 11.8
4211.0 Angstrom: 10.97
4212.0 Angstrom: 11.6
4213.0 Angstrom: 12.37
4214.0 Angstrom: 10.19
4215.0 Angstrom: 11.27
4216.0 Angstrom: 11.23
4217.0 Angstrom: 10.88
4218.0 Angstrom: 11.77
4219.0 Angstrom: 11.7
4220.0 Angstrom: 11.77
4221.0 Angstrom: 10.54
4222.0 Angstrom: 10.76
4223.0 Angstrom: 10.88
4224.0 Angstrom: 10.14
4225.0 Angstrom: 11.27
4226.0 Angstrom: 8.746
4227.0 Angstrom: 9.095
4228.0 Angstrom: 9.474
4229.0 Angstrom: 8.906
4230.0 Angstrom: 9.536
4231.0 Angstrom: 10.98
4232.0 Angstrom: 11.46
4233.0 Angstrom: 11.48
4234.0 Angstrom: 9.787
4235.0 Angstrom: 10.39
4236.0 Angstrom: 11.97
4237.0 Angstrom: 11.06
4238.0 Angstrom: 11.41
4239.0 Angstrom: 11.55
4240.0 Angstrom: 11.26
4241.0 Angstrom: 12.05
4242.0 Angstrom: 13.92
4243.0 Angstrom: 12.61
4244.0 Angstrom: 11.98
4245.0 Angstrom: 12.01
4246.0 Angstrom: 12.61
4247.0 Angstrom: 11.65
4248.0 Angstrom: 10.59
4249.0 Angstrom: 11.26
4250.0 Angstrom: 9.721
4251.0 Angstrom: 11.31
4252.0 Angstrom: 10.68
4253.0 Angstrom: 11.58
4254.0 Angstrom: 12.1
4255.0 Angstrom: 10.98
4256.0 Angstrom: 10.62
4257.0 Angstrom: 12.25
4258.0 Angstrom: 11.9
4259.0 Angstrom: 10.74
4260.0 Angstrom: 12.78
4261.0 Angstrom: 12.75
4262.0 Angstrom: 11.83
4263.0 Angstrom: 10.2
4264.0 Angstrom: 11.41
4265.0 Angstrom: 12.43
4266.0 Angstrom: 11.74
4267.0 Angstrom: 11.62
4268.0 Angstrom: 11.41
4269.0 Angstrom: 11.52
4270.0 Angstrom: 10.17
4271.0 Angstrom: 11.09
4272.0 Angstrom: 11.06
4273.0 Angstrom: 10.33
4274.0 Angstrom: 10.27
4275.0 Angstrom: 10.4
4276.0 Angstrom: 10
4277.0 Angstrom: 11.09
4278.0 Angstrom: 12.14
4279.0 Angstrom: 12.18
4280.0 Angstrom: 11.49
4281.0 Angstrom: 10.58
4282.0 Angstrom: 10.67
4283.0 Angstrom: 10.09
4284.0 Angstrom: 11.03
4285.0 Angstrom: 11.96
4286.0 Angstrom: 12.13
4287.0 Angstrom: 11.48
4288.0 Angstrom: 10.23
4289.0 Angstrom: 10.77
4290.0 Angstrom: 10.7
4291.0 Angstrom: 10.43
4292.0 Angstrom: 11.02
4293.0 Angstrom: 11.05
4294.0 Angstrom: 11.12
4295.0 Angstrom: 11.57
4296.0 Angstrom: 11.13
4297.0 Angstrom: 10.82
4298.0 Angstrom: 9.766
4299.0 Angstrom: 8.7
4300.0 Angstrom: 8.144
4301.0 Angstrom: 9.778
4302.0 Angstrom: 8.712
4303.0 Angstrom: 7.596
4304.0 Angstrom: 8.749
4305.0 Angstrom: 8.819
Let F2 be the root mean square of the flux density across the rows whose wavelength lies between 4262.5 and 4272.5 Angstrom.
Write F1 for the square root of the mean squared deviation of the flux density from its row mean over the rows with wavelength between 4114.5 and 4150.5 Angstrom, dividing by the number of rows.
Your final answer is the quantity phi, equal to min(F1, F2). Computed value 1.1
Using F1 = 1.1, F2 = 11.3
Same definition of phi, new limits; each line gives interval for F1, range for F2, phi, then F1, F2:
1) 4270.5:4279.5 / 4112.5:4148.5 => 0.7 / 0.7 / 10.6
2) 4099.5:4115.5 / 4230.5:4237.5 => 1.3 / 1.3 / 11.0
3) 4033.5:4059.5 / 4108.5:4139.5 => 1.1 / 1.1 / 10.8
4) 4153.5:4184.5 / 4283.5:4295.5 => 0.9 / 0.9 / 11.1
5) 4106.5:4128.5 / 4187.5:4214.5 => 0.9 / 0.9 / 11.3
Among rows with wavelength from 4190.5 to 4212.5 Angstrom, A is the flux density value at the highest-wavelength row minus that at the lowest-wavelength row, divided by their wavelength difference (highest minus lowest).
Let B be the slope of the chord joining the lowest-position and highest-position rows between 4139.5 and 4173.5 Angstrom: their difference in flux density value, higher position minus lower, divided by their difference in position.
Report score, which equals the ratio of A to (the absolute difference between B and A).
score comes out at -0.17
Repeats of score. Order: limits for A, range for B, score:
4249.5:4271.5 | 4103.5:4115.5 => 0.37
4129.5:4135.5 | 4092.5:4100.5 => 0.38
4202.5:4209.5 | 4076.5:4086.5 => 1.52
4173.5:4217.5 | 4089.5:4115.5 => 0.37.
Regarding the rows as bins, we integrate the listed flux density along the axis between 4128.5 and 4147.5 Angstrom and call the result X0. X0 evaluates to 192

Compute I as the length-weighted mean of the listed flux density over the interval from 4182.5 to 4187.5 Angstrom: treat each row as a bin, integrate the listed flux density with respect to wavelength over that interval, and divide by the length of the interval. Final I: 11.0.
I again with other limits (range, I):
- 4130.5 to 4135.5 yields 10.3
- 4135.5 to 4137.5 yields 10.0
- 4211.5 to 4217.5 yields 11.3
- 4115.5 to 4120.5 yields 11.5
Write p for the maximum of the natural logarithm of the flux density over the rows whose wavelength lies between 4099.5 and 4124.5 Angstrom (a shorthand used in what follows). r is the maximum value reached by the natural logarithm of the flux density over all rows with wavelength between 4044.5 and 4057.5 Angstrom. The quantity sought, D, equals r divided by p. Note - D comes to 0.98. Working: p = 2.54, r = 2.50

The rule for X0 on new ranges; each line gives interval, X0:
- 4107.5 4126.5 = 212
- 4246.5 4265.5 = 217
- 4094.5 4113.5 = 195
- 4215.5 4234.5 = 200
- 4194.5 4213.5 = 208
